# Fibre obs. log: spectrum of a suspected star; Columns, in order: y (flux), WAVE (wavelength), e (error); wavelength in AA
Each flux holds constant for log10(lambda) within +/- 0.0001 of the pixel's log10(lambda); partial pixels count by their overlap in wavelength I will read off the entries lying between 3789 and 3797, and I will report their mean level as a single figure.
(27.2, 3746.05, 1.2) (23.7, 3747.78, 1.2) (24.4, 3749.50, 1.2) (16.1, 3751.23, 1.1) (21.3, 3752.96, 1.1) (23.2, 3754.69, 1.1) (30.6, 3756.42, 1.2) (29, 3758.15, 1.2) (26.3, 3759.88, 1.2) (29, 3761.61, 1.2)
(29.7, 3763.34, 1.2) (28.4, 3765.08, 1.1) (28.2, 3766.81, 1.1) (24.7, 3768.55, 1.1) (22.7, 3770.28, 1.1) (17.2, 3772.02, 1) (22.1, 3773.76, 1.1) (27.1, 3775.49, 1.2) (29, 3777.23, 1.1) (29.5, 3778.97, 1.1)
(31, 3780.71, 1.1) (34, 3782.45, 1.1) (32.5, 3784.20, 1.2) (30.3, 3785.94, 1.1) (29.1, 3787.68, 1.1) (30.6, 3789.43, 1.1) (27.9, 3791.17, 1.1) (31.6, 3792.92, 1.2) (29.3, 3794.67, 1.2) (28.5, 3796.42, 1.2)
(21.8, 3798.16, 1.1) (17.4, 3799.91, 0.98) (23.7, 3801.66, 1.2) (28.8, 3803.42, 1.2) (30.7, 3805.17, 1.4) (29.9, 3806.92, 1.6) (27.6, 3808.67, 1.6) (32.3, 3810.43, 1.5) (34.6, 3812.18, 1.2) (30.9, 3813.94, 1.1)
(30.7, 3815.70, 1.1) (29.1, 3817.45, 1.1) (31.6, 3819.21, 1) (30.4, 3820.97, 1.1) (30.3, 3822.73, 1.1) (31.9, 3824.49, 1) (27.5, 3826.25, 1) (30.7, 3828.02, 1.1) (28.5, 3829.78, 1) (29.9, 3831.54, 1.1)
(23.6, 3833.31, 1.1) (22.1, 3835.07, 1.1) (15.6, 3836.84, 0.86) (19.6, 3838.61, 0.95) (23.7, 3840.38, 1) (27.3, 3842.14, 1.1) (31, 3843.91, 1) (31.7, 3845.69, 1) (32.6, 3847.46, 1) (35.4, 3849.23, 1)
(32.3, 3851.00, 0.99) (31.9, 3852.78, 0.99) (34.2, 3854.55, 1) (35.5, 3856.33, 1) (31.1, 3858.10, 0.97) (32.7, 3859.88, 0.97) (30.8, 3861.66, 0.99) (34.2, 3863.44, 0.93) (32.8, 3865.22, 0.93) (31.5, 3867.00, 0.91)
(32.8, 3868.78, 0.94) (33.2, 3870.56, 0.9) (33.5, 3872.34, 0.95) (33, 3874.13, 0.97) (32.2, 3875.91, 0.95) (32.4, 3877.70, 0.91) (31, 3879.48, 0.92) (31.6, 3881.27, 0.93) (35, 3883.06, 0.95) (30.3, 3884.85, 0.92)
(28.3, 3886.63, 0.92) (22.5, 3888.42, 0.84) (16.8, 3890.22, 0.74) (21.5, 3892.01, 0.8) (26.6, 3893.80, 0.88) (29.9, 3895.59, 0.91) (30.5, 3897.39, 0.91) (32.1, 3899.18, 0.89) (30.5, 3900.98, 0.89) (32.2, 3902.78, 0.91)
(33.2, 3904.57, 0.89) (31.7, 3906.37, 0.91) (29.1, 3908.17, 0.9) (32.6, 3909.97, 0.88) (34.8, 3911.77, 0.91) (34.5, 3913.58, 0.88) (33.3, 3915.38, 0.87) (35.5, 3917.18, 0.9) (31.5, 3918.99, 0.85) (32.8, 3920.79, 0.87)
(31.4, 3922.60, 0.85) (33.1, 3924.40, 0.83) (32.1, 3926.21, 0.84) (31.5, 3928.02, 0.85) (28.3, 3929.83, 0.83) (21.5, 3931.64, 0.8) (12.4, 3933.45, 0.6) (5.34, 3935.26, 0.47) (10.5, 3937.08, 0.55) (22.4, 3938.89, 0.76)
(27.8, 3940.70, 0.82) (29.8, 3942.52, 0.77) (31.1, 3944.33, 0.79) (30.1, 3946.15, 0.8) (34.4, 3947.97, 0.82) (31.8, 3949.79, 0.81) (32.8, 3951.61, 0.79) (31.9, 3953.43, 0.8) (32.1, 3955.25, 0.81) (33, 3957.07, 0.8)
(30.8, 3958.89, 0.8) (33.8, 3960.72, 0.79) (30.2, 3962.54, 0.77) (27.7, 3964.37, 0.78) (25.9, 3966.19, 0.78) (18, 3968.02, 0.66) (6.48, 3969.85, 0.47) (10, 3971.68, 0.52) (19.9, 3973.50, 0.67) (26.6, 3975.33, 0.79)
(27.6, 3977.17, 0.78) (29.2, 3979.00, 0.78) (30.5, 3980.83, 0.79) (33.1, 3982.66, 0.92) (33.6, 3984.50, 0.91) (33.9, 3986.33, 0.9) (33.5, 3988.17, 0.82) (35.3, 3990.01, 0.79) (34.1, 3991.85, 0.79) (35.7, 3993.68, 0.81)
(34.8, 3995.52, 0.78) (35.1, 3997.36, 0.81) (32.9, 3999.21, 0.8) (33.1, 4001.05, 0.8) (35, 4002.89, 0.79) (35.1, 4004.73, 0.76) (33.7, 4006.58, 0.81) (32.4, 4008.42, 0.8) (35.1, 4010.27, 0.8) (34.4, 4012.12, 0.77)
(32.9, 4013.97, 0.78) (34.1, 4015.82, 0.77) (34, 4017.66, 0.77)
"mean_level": 29.6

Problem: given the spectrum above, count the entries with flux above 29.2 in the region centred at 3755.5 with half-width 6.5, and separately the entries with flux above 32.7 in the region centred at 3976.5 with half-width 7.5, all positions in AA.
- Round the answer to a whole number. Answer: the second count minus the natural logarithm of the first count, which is 1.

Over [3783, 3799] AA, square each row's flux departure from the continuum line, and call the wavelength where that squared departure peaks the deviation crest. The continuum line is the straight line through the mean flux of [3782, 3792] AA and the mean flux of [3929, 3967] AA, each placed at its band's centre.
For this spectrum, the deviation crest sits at 3798.16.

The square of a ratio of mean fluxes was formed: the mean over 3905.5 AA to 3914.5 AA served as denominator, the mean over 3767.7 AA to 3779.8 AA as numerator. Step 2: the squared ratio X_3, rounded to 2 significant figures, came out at 0.57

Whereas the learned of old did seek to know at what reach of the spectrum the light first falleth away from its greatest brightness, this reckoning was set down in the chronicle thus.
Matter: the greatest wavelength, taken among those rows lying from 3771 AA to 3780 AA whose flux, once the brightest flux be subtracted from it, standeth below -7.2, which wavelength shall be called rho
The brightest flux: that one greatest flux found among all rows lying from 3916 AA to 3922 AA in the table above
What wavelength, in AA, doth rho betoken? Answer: 3775.49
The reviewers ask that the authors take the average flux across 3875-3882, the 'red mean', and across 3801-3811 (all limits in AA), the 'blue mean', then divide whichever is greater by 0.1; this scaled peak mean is 318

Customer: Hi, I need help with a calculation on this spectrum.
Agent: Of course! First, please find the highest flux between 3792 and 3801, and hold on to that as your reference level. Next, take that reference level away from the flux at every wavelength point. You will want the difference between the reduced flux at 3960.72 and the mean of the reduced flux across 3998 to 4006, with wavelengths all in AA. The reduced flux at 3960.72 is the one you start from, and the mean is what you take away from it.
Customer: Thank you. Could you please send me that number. -0.2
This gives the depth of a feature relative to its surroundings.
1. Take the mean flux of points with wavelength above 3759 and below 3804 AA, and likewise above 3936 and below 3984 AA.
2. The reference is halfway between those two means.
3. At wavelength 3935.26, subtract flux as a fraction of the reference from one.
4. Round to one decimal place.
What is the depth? 0.8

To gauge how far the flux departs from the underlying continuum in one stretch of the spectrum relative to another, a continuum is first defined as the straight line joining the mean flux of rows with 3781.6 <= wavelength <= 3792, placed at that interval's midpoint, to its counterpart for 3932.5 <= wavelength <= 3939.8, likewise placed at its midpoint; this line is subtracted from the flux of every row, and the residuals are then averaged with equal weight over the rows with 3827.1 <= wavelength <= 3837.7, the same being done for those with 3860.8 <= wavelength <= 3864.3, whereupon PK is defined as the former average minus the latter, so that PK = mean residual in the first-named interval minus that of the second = -11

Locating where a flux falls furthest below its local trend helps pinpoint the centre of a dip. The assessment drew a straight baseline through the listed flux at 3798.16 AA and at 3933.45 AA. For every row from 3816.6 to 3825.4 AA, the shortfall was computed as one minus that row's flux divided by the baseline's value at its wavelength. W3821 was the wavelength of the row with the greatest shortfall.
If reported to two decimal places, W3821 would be 3817.45 AA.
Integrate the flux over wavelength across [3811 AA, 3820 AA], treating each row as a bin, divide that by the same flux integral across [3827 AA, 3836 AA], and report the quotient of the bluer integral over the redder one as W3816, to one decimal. 1.2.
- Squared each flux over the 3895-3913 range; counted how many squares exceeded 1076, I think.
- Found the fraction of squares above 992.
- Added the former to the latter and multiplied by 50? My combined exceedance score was 130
